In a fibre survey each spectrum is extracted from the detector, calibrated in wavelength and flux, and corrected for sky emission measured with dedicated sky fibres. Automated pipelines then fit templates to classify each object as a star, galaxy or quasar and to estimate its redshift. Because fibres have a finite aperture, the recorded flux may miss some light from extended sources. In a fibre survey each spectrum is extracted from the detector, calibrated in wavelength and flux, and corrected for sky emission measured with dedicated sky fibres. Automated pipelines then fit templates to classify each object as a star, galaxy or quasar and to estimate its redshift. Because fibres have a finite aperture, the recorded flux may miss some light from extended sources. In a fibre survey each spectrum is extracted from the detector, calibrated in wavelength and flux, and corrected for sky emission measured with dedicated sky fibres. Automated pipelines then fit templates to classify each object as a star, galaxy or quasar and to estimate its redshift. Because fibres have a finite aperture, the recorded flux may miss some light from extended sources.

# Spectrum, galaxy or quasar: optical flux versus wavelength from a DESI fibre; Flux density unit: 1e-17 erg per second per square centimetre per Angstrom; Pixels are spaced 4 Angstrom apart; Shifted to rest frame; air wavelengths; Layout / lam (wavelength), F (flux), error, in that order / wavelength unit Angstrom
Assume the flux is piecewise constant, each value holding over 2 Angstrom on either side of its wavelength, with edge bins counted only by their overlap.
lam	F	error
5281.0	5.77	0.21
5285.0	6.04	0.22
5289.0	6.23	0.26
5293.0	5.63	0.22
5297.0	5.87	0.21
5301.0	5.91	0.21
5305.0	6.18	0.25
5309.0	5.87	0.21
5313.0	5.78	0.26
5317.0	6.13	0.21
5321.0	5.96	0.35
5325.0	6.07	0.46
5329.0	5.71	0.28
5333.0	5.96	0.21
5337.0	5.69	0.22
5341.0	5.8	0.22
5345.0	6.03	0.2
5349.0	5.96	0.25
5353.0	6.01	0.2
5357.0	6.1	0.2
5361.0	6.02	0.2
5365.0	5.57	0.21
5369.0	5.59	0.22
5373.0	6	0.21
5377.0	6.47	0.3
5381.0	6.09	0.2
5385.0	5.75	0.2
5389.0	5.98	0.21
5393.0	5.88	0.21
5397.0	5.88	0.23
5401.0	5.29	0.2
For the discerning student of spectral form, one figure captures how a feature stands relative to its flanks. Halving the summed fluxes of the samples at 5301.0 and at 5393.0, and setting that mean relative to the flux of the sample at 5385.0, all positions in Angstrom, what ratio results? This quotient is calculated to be 1.03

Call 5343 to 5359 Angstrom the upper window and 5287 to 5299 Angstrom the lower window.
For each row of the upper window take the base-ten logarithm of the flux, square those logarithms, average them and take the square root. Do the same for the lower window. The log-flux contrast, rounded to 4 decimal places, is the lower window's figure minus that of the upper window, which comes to -0.0085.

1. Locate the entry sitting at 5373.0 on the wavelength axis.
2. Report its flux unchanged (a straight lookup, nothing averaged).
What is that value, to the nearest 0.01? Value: 6.00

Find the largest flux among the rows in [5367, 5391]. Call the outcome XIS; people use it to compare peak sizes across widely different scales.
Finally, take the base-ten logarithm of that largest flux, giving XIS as 0.811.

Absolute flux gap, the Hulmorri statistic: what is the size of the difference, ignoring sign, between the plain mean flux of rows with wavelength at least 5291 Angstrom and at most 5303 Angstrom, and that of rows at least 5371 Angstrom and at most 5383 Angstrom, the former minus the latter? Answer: 0.38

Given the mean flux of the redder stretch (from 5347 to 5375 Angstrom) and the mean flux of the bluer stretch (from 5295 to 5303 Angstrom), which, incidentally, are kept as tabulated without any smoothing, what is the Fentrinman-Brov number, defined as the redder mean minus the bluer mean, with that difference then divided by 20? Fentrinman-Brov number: 0.000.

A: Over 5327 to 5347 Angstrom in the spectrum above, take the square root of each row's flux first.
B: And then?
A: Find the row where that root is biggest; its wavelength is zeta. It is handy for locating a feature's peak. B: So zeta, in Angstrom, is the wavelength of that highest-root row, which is 5345.0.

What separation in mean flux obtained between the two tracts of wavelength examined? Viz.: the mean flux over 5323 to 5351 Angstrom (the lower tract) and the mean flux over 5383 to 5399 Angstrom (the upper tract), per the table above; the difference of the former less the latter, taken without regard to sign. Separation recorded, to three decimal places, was 0.016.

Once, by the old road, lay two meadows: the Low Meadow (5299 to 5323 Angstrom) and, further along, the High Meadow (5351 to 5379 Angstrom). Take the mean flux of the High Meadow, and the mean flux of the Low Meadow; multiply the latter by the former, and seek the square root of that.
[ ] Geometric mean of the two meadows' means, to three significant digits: 5.97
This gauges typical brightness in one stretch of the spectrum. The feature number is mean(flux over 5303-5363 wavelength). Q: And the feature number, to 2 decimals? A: 5.95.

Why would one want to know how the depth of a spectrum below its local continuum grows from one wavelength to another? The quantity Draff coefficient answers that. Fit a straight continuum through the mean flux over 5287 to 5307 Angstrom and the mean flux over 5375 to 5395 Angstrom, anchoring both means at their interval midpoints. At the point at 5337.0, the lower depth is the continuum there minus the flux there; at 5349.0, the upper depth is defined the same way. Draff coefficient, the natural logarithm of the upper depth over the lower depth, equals -1.9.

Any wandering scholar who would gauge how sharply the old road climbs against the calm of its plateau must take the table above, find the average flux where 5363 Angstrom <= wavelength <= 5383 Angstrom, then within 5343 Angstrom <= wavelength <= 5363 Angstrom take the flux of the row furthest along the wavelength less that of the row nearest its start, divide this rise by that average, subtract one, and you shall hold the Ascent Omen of -1.002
